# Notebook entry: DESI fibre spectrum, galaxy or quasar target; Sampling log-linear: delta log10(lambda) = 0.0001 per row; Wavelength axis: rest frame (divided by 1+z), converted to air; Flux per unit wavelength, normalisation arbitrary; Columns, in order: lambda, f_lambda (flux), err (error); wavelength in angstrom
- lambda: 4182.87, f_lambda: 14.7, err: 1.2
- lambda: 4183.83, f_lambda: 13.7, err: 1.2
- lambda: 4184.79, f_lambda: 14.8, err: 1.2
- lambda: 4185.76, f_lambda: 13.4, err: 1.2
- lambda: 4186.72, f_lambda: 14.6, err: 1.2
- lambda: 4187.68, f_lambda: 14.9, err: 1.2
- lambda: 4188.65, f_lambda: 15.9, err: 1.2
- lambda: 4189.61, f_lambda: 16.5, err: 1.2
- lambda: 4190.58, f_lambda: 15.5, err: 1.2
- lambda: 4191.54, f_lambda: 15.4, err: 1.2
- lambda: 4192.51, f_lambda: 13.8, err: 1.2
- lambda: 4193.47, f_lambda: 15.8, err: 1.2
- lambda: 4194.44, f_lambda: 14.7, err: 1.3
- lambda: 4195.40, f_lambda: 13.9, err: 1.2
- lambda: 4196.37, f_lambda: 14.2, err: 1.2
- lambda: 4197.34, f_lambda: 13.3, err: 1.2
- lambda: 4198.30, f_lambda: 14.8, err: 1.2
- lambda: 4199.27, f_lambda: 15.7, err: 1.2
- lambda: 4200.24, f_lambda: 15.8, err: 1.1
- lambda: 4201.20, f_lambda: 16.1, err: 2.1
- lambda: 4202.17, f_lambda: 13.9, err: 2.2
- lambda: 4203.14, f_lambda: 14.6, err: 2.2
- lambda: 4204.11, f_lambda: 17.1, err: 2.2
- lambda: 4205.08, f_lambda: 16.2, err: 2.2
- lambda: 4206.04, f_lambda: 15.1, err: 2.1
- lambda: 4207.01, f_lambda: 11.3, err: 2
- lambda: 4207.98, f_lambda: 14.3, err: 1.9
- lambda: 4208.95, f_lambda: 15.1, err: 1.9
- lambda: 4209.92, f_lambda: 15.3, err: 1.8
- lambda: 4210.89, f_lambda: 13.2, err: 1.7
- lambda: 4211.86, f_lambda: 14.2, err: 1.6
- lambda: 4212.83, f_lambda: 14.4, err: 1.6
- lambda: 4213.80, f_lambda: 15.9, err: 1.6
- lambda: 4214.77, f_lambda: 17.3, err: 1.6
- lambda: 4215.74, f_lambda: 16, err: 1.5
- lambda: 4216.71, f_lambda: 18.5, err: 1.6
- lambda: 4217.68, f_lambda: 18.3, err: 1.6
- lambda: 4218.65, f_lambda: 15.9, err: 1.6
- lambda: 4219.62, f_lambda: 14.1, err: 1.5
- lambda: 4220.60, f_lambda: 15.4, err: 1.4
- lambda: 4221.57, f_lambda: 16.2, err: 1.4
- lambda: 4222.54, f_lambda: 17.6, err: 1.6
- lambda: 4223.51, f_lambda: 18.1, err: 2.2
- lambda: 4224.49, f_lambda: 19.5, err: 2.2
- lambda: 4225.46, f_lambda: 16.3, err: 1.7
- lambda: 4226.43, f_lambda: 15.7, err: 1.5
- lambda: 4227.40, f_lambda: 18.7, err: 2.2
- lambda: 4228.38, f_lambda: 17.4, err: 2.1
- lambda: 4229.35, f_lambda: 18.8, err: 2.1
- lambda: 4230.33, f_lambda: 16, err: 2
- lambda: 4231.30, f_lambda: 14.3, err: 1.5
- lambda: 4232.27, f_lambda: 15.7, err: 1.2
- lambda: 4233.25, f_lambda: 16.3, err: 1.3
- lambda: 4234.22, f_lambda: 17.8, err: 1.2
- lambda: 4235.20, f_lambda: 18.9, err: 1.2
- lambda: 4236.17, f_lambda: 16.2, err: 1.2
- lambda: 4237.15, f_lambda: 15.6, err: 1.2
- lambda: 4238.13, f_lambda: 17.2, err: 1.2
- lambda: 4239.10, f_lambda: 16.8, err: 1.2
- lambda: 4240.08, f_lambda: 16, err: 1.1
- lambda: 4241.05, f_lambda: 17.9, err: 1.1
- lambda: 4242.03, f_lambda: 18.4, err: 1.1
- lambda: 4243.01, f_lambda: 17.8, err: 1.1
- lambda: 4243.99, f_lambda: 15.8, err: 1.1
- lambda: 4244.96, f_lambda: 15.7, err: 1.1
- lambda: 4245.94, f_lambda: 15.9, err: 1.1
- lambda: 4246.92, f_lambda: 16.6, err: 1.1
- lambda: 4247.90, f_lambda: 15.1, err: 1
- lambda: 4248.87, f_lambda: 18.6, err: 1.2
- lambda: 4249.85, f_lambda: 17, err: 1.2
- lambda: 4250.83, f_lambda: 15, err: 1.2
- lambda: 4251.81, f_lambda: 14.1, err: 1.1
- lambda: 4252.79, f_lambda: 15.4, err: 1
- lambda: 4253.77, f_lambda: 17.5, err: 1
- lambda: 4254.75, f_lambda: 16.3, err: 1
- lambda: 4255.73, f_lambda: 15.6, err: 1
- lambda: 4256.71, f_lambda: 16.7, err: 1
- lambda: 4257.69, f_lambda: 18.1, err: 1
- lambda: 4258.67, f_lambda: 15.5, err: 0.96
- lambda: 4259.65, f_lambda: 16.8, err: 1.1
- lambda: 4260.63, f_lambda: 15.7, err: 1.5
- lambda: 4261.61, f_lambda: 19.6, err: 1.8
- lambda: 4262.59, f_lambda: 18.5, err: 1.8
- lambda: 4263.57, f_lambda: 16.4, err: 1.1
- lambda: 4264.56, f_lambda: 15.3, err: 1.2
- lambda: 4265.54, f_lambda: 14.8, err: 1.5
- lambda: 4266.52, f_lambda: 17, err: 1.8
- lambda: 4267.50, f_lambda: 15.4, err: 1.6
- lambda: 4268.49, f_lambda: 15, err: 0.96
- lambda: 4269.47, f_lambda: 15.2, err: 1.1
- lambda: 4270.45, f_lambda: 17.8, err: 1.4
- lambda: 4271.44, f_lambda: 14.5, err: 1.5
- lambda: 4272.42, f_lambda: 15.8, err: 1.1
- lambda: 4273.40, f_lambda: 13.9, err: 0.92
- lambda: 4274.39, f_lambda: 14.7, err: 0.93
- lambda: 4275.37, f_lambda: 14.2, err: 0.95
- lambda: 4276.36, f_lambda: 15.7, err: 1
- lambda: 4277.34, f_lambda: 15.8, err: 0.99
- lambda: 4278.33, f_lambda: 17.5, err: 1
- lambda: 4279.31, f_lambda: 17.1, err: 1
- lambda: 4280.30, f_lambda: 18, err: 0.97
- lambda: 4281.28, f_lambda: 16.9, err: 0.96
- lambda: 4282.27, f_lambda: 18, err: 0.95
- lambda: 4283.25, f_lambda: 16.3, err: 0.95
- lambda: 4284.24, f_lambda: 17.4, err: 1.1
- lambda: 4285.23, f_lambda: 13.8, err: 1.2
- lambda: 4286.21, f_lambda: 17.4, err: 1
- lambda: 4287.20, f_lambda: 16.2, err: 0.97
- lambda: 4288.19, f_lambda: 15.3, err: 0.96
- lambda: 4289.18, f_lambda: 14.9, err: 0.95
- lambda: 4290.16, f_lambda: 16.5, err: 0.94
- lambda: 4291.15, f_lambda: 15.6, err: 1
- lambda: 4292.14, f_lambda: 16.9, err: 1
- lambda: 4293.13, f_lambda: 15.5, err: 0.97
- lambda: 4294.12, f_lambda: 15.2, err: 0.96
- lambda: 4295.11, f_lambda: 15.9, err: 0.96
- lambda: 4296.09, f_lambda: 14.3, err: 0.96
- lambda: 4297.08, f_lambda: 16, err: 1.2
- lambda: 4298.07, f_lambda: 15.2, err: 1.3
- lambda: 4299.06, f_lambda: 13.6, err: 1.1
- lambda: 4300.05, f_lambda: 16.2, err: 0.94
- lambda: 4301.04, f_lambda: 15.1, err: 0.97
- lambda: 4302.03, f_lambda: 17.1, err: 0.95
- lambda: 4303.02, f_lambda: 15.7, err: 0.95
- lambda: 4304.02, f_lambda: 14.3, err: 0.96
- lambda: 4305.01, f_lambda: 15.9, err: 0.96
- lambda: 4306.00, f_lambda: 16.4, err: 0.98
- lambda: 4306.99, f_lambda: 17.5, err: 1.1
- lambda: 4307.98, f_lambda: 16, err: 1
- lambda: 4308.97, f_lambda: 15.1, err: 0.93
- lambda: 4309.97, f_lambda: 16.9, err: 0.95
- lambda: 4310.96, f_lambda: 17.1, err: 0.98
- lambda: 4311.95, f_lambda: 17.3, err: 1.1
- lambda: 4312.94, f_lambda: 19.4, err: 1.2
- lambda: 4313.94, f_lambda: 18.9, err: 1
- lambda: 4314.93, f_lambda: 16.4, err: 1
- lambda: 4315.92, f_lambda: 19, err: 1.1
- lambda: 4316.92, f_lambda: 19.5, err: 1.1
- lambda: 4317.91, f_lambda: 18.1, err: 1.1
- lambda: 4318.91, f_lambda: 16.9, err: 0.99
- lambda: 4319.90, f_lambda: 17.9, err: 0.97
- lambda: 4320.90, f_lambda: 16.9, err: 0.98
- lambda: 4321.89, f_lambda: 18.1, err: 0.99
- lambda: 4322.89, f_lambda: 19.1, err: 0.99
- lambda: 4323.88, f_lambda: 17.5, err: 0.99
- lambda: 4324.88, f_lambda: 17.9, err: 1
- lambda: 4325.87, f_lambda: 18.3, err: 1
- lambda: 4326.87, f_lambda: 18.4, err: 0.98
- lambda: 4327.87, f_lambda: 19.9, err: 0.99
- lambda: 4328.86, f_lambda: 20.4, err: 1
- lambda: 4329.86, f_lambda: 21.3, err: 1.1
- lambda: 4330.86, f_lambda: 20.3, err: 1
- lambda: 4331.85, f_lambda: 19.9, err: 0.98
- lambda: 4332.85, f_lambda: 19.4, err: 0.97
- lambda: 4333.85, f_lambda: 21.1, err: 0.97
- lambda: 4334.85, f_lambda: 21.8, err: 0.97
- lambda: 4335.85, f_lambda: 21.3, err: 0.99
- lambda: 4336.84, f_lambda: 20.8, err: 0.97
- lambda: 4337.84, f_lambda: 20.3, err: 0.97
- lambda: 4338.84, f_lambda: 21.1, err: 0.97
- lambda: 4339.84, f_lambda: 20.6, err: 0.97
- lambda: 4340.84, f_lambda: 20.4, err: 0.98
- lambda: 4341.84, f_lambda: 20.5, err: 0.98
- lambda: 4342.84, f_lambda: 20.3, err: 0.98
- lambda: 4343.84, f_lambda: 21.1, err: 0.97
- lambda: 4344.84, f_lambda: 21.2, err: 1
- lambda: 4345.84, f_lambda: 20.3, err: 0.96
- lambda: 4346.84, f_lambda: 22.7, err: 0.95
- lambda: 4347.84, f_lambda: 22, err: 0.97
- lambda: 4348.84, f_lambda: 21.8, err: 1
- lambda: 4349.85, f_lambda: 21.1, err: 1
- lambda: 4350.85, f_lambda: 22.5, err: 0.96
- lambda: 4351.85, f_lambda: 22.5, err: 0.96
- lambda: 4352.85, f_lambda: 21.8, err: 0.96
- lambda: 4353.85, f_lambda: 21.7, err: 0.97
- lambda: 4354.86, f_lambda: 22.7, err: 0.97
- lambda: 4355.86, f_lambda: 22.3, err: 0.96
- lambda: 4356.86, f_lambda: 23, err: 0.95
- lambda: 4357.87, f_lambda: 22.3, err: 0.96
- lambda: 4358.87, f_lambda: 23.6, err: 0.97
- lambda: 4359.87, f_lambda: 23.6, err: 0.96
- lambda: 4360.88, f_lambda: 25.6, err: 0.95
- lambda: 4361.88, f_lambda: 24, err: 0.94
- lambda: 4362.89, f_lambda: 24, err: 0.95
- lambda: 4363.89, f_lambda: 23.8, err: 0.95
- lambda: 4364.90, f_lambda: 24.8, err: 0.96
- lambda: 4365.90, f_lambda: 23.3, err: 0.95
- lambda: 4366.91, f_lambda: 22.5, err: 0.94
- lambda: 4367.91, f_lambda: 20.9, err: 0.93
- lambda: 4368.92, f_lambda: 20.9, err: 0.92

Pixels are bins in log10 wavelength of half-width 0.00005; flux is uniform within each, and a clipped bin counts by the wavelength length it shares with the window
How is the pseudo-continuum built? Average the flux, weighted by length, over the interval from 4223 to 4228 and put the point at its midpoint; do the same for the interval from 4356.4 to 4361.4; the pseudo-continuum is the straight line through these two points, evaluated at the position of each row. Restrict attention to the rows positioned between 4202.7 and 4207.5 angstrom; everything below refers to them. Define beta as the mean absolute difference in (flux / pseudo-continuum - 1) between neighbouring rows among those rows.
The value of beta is 0.125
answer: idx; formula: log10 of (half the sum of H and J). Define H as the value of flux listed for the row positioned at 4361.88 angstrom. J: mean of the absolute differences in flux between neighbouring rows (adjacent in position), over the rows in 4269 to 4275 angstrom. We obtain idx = 1.11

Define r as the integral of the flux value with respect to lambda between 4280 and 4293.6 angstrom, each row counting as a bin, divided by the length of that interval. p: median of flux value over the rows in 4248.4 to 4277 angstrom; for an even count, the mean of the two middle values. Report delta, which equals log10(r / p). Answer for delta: 0.017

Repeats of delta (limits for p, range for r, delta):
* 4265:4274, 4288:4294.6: 0.014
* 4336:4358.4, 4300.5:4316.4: -0.107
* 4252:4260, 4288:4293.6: -0.019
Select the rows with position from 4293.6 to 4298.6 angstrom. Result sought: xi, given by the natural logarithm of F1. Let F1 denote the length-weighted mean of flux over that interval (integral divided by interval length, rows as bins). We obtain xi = 2.73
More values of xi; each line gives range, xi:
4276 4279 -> 2.80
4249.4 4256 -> 2.76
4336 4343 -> 3.03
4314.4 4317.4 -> 2.91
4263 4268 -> 2.76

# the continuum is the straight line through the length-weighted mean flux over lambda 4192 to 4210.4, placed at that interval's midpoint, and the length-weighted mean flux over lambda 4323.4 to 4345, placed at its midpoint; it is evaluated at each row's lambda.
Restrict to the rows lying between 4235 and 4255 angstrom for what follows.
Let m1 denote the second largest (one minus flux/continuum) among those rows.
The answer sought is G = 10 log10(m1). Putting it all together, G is -9.7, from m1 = 0.11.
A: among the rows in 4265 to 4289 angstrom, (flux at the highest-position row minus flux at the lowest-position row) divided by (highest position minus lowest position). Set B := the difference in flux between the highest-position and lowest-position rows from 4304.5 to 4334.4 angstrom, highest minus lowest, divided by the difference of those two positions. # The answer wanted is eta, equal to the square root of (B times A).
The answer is 0.06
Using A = 0.02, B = 0.18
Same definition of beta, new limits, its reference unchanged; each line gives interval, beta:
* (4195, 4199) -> 0.054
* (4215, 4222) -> 0.087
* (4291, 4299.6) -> 0.057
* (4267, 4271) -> 0.054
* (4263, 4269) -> 0.061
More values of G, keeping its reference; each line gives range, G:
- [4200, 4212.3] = -8.8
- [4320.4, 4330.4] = -9.4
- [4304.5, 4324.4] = -7.9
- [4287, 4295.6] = -7.4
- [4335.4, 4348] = -20.0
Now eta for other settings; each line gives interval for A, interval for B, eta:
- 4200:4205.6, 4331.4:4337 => 0.12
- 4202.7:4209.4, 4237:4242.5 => 0.22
